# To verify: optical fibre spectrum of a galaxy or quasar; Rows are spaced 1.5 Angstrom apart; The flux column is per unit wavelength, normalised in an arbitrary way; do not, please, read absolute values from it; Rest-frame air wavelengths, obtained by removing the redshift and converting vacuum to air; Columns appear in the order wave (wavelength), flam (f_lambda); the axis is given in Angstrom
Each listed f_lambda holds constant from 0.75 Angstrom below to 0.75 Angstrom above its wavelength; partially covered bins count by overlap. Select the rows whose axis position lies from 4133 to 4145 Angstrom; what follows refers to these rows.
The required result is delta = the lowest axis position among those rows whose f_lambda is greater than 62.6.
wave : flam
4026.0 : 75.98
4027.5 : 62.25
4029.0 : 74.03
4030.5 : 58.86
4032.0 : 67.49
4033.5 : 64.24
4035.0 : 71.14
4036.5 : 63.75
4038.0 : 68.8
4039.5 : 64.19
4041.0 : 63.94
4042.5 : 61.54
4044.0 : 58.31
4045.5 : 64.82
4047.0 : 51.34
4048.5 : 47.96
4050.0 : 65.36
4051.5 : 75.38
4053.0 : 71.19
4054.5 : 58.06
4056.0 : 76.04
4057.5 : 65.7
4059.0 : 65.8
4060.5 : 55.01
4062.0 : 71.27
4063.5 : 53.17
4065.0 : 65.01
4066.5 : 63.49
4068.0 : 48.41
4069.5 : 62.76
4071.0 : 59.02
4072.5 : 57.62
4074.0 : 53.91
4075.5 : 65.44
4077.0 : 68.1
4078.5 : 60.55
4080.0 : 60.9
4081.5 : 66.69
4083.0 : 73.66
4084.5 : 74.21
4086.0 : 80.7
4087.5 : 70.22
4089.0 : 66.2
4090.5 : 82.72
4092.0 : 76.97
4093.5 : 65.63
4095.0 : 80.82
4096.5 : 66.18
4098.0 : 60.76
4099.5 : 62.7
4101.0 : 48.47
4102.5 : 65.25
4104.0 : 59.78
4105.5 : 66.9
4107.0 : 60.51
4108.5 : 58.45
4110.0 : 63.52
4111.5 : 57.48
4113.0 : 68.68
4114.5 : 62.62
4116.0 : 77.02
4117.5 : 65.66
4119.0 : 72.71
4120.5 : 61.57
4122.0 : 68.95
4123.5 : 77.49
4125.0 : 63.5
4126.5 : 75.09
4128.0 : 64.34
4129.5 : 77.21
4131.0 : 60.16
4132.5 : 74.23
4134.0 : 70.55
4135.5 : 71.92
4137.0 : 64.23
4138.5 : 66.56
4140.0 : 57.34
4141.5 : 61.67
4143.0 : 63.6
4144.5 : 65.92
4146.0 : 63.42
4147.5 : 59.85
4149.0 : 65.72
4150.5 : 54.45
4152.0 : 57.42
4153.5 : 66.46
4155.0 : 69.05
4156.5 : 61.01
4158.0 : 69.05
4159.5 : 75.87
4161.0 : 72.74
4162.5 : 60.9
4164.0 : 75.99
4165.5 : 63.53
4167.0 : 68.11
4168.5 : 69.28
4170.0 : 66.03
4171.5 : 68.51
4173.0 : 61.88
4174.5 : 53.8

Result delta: 4134.0 Angstrom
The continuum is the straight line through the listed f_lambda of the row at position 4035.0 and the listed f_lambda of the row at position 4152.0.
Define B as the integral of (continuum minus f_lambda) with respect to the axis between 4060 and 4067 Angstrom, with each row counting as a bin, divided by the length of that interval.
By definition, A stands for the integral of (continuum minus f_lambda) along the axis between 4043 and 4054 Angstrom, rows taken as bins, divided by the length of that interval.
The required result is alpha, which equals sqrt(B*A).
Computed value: 6.8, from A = 8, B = 6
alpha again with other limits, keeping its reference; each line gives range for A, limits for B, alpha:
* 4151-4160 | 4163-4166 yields 11.0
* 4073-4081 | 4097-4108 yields 3.3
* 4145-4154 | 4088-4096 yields 5.8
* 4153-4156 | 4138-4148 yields 6.5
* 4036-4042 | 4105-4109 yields 2.2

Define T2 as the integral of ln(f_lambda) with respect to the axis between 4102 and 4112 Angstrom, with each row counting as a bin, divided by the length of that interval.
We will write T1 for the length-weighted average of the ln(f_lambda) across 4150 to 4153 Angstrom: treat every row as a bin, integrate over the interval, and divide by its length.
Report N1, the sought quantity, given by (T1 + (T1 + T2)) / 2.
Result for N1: 6.10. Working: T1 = 4.04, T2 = 4.12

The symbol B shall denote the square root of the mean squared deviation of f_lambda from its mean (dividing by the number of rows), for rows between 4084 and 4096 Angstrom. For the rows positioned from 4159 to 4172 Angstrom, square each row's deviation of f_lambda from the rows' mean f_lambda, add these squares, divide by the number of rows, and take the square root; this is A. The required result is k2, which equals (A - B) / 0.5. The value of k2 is -3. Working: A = 4.9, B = 6.3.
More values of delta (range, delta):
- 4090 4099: 4090.5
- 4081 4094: 4081.5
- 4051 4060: 4051.5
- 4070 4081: 4075.5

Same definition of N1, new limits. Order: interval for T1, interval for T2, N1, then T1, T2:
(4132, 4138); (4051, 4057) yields 6.37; 4.25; 4.24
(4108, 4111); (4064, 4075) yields 6.14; 4.11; 4.07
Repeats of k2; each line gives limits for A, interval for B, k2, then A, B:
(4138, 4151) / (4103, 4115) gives 0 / 3.9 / 3.7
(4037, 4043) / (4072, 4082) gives -4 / 2.6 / 4.8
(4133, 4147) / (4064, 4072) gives -4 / 4.2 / 6.0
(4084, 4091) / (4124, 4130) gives 0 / 6.2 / 6.2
